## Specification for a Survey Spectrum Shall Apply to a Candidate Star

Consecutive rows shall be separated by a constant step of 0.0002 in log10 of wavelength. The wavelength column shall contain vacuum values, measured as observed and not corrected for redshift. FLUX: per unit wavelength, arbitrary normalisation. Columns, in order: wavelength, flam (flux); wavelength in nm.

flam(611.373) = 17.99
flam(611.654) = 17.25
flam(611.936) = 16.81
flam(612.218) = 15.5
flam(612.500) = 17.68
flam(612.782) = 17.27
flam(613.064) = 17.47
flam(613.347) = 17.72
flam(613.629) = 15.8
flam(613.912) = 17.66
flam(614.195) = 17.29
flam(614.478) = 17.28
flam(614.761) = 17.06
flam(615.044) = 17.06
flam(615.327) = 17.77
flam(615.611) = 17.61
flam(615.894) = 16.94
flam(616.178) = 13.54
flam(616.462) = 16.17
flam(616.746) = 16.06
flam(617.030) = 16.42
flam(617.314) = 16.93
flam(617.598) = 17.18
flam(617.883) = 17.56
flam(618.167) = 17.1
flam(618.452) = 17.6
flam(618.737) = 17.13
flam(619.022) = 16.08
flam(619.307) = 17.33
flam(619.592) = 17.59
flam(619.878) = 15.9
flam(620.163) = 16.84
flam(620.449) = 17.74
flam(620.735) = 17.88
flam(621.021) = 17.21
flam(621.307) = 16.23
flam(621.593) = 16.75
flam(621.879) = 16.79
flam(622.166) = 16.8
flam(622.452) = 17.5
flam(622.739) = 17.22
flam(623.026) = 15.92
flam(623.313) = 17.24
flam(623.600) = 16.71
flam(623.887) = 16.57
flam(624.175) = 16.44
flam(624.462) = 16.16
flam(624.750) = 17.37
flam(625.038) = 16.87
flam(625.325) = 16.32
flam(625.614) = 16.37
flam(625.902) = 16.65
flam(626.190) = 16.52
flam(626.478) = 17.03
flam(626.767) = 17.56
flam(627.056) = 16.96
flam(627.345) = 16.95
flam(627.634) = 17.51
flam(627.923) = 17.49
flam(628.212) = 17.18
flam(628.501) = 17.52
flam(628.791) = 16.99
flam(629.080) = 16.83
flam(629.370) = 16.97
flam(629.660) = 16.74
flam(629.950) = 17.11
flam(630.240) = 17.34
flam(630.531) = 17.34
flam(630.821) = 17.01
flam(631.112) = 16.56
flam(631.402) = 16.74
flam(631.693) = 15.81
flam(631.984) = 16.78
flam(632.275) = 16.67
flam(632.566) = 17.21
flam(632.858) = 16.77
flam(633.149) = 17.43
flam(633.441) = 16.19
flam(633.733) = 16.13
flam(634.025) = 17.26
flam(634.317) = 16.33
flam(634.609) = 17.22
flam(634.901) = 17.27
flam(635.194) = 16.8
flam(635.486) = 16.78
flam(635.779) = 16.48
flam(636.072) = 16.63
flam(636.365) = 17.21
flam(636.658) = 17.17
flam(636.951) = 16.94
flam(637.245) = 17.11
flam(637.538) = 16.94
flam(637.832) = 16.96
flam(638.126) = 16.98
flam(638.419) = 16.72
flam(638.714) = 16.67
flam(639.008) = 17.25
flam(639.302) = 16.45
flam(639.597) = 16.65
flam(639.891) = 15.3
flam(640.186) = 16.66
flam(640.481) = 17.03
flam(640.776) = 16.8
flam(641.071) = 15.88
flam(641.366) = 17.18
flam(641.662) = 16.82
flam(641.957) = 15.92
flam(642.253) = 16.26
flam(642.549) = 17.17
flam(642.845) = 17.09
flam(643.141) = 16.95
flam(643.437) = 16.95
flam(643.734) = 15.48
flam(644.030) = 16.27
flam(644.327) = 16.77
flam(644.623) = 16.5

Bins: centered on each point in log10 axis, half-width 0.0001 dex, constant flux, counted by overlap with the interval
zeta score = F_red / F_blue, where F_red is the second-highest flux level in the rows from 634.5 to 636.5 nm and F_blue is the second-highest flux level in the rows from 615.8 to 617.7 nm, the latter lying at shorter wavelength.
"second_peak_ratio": 1.02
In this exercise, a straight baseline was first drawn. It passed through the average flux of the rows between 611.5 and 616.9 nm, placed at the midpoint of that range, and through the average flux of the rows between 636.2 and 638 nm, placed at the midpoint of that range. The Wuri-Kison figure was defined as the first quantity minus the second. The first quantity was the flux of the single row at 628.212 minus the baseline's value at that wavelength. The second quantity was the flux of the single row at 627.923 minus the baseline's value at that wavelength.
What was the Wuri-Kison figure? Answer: -0.31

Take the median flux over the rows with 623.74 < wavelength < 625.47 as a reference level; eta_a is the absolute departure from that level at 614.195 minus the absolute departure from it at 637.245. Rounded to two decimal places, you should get 0.18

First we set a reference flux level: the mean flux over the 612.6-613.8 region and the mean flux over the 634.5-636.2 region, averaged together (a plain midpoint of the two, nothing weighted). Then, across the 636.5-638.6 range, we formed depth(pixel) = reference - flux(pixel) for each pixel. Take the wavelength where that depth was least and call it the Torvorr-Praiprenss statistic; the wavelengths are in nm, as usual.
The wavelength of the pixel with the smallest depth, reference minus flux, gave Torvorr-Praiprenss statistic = 636.658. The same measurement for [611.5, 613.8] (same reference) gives 613.347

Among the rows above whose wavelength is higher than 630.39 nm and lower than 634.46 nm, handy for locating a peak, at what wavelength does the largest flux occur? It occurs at 633.149 nm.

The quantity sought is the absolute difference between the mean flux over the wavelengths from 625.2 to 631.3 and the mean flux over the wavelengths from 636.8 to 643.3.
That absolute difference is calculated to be 0.28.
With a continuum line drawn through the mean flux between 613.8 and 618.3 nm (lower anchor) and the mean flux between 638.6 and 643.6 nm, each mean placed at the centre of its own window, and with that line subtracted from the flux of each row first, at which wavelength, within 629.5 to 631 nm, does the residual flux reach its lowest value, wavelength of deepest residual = 629.660 nm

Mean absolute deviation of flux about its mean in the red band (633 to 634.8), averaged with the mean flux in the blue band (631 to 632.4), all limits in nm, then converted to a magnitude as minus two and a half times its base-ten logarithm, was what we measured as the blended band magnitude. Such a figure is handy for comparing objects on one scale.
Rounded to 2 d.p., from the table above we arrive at -2.33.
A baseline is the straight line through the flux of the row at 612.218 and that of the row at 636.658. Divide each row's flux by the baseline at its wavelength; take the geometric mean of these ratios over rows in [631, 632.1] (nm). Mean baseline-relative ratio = 0.98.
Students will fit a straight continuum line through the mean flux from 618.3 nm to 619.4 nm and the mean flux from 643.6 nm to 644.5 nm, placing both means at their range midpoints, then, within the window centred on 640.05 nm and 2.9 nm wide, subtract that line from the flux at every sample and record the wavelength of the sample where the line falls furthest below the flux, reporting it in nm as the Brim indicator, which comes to 641.366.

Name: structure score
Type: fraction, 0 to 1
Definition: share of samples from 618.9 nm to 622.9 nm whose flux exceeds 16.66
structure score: 0.79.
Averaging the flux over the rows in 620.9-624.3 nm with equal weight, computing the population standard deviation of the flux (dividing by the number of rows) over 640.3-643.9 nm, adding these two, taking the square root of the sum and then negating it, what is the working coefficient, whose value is -4.16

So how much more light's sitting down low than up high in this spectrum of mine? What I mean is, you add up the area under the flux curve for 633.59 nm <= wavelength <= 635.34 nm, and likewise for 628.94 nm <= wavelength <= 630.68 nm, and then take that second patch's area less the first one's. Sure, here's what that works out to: 0.2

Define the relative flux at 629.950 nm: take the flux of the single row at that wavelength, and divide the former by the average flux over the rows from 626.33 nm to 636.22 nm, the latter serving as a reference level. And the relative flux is 1.01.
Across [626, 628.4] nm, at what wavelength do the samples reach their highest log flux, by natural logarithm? 626.767 nm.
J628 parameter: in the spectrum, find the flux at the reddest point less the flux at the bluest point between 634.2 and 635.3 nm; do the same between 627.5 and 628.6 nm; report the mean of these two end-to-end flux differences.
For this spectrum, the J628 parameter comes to 0.24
